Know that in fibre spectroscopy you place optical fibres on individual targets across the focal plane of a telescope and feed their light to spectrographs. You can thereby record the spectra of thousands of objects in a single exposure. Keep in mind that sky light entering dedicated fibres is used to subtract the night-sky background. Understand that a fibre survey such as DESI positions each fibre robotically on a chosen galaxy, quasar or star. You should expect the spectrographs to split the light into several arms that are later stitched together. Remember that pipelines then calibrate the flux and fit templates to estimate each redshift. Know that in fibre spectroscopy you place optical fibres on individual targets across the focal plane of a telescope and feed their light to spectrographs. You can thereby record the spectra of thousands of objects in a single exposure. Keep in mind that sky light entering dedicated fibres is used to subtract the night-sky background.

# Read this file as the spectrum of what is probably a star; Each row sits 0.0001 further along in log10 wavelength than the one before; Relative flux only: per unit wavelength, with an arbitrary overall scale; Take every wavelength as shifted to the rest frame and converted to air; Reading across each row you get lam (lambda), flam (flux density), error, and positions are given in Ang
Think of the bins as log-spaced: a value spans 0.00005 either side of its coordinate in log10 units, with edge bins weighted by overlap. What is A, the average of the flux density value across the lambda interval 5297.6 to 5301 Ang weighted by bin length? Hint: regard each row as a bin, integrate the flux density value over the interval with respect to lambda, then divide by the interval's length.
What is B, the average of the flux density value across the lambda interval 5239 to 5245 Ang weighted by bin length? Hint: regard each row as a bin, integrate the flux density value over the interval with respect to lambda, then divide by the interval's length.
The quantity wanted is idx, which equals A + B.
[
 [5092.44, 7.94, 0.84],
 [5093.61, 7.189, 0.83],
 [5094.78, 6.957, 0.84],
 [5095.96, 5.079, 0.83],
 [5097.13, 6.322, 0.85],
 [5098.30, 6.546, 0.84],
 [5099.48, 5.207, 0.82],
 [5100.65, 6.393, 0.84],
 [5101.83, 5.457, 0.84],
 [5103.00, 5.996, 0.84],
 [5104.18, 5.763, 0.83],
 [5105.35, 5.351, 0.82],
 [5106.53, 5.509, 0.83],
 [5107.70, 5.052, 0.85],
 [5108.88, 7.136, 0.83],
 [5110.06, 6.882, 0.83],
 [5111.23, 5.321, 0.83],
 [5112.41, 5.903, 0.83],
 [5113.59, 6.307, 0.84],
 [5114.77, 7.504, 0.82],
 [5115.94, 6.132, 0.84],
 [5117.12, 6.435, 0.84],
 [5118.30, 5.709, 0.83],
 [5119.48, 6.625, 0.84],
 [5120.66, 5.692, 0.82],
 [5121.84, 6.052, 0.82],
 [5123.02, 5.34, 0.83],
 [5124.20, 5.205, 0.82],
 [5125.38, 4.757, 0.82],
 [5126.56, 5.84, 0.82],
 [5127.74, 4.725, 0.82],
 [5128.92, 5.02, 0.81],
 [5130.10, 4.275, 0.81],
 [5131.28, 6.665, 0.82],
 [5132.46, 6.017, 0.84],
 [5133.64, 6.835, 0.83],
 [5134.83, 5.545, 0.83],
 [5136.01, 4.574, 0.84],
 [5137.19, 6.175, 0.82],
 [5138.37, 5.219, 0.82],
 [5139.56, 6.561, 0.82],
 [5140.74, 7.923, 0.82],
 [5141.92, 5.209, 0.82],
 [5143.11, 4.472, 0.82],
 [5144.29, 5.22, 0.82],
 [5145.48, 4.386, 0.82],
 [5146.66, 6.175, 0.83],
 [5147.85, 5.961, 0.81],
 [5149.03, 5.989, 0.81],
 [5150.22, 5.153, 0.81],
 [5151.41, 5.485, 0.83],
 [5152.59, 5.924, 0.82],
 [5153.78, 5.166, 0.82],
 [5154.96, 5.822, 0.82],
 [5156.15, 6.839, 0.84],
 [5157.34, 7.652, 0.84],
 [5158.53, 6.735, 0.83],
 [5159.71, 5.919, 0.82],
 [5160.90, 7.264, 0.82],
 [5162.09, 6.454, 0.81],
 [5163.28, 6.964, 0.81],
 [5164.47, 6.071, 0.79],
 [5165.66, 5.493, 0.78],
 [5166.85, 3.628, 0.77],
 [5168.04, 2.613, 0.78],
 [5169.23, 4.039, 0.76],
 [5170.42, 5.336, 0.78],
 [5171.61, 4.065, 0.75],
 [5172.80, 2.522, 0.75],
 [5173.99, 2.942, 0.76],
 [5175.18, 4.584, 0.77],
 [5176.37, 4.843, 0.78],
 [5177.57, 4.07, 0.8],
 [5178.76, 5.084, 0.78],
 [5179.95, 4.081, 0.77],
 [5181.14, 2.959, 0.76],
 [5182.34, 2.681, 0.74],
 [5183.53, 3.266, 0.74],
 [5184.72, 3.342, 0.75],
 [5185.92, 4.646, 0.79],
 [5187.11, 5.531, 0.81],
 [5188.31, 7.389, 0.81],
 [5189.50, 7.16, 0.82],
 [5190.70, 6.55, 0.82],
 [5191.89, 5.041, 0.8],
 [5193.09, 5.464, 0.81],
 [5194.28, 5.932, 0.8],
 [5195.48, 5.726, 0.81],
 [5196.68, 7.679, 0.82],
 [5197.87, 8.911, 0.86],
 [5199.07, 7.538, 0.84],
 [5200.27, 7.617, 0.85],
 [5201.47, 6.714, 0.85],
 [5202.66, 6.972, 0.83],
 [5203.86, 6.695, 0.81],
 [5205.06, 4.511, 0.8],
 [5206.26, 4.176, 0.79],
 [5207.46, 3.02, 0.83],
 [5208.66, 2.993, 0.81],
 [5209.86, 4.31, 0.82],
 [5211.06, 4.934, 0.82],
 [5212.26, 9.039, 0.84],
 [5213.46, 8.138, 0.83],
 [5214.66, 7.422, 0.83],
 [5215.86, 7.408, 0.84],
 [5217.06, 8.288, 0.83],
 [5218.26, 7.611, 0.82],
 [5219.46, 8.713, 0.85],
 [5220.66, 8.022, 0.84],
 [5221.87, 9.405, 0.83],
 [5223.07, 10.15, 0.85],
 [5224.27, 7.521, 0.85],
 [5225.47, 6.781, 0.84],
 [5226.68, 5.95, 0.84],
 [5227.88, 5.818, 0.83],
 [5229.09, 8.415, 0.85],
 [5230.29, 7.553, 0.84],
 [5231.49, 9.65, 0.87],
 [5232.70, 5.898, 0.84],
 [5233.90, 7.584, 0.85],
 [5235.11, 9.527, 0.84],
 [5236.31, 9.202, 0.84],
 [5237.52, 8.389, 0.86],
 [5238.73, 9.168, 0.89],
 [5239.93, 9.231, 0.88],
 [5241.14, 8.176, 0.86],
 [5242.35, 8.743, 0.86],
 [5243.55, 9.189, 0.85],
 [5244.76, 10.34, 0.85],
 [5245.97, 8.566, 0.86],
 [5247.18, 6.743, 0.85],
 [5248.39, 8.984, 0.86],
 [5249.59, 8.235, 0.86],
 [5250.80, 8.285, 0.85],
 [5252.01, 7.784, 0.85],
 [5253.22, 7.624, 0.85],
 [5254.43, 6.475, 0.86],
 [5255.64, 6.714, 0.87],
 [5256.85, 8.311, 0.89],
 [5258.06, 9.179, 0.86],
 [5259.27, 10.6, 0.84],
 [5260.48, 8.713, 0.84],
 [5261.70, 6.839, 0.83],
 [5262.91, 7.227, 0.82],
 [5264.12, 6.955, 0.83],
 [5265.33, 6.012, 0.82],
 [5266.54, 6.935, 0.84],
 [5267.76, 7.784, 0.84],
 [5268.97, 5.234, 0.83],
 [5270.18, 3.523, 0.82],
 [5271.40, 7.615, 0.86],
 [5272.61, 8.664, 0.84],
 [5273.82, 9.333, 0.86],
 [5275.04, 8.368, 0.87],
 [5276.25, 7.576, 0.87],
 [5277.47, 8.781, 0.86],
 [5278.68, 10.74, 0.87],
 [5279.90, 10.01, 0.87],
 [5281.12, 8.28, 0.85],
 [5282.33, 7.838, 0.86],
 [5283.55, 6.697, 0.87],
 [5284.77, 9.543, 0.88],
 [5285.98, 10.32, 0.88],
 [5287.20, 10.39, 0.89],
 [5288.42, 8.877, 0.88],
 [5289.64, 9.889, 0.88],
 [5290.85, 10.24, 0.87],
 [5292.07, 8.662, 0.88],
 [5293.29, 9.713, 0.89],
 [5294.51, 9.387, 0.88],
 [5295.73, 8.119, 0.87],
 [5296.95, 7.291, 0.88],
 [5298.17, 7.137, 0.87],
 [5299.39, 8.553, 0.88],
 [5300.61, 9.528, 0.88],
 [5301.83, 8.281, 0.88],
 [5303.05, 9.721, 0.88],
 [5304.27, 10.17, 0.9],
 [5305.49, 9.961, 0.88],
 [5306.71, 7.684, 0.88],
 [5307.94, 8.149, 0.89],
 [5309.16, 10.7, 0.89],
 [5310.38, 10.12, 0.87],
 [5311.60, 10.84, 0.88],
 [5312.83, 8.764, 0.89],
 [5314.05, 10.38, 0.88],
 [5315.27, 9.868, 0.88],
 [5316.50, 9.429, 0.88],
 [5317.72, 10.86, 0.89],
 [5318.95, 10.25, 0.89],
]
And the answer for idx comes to 17.4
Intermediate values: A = 8.3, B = 9.1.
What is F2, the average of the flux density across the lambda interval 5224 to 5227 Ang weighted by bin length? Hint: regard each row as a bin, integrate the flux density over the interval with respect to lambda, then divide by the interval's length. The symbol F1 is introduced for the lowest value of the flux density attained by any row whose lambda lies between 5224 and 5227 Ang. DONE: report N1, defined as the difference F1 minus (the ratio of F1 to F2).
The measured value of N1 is 5.1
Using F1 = 5.95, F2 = 7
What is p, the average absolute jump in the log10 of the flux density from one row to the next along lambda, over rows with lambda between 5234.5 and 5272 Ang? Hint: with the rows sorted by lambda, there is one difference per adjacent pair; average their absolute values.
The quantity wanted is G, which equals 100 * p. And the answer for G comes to 6.7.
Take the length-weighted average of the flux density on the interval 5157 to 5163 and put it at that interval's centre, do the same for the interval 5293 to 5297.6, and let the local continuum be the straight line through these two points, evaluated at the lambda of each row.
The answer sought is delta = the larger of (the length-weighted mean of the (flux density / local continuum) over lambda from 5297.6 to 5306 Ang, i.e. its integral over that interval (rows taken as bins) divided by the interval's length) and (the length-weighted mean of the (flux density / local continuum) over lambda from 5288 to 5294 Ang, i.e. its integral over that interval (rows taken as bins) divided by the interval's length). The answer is 1.12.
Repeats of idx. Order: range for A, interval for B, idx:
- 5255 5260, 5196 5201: 16.6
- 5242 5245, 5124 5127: 14.6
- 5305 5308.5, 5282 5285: 16.4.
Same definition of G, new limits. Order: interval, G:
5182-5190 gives 7.6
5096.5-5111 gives 5.3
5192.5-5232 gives 6.8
